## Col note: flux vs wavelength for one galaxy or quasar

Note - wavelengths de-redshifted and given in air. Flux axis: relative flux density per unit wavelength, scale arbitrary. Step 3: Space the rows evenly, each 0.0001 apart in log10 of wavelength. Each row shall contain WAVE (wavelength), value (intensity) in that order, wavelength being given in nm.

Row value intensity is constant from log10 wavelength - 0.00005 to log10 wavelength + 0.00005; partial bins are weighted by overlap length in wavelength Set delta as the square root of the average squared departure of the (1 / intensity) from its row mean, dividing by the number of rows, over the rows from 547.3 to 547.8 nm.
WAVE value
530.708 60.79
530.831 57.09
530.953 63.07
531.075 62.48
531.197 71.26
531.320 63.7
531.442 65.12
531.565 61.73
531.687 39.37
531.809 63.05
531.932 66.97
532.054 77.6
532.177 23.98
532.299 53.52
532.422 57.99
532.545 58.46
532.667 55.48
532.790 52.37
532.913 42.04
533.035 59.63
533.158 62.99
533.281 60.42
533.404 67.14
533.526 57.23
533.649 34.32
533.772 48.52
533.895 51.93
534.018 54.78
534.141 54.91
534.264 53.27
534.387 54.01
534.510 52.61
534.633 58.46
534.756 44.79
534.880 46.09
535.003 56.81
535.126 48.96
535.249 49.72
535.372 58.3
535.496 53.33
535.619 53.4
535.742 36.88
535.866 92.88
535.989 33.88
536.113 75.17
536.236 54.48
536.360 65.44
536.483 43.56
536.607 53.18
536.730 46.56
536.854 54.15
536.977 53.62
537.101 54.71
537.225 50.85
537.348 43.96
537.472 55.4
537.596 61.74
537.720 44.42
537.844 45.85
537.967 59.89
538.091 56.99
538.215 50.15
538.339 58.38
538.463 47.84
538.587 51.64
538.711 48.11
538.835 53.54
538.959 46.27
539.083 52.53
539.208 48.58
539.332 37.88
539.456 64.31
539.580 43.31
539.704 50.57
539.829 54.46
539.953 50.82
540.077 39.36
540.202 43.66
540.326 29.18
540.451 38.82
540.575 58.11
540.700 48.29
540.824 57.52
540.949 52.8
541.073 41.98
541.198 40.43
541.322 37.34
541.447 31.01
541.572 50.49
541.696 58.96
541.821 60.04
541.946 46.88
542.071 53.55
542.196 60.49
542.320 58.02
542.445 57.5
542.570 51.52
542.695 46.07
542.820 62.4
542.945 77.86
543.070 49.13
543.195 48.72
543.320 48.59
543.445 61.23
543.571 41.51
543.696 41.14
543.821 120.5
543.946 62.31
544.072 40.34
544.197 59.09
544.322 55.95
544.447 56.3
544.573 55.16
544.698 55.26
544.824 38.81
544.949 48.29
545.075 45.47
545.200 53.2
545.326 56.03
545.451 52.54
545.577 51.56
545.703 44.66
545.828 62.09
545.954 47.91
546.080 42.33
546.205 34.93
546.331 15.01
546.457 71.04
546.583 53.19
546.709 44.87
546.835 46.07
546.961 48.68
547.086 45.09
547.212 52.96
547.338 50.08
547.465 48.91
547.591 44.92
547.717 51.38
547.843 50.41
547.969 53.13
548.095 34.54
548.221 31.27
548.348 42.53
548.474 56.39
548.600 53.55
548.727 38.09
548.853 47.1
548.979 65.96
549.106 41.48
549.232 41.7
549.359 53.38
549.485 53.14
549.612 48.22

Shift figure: 0.0011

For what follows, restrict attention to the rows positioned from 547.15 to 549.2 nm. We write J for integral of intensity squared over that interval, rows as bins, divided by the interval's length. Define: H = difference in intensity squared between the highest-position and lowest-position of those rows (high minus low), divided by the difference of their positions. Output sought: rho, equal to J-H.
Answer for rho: 2906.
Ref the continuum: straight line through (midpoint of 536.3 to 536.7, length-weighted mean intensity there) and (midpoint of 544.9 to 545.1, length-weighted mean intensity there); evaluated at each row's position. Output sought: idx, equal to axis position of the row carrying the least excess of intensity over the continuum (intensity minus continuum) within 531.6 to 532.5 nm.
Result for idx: 532.177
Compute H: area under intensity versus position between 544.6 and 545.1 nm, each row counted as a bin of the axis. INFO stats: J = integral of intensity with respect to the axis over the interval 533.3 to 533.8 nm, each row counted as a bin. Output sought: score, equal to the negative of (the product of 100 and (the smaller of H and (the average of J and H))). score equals -2382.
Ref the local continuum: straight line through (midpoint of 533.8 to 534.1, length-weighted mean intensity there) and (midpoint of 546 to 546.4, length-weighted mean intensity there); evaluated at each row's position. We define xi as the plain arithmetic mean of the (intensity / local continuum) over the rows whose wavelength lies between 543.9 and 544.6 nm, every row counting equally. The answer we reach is 1.6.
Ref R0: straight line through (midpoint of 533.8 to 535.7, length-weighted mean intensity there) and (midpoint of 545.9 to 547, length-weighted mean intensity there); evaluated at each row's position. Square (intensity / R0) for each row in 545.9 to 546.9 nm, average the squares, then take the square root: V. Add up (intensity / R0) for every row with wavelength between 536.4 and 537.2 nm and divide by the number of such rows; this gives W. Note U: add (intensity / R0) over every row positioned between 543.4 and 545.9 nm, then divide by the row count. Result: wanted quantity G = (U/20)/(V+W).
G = 0.029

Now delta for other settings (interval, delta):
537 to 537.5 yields 0.0019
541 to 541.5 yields 0.0033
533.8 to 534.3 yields 0.0004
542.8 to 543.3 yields 0.0032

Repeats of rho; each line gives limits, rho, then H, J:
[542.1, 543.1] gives 4875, -1425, 3451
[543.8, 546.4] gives 8591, -5695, 2895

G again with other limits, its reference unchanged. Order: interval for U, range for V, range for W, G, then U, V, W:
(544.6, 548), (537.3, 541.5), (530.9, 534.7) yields 0.027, 1.08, 0.99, 1.05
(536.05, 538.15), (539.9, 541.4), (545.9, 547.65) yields 0.027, 1.06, 0.94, 1.04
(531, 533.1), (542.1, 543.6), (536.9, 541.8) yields 0.024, 1.06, 1.19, 0.99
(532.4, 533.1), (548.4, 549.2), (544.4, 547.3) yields 0.022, 1.01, 1.19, 1.08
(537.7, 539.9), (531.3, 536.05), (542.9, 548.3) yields 0.023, 1.02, 1.05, 1.12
